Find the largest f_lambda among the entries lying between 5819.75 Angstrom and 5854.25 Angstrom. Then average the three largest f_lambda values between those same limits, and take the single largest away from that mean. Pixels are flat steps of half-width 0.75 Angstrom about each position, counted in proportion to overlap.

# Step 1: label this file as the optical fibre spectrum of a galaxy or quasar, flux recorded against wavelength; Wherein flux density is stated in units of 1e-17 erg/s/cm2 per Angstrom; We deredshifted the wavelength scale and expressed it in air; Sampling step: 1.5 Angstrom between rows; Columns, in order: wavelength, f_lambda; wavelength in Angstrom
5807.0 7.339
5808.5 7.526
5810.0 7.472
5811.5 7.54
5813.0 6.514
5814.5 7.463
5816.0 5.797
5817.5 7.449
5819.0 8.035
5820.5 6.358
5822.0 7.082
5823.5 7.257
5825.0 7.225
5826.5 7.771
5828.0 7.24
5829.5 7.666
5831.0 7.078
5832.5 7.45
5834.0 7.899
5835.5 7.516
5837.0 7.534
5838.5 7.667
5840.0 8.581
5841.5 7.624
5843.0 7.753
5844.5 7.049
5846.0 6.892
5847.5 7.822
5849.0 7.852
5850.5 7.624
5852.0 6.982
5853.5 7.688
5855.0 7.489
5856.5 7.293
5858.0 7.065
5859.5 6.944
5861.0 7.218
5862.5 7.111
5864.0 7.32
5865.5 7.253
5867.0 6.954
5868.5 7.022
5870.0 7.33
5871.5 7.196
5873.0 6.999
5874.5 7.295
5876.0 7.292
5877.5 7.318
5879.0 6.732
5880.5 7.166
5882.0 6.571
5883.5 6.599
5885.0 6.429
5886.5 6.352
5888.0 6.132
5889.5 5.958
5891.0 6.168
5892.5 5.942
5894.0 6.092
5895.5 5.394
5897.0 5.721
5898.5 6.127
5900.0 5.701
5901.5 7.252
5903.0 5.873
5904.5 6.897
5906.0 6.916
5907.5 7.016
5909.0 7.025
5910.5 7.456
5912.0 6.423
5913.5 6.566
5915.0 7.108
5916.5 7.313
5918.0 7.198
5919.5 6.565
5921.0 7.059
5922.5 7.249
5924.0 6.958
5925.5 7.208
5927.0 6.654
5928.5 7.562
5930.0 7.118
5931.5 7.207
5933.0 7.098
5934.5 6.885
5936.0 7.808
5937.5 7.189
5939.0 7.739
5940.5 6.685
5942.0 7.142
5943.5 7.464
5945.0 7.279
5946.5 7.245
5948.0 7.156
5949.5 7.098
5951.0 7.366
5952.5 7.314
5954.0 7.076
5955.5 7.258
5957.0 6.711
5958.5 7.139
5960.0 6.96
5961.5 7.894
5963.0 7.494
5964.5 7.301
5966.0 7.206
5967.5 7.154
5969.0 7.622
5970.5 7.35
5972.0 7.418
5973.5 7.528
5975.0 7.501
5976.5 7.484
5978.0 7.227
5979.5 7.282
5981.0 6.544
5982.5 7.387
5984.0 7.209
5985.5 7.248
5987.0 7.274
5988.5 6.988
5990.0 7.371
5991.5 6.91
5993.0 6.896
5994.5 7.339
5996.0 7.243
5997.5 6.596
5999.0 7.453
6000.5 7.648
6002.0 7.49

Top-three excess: -0.470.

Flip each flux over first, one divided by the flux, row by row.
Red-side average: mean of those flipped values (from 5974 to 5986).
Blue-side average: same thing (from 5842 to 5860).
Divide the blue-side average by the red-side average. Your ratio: 0.98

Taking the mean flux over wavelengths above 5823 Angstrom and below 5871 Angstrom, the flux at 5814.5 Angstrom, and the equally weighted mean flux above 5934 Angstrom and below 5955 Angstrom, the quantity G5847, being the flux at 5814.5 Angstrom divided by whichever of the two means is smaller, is 1.03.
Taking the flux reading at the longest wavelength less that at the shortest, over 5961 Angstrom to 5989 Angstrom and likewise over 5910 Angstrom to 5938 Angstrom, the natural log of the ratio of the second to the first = -1.2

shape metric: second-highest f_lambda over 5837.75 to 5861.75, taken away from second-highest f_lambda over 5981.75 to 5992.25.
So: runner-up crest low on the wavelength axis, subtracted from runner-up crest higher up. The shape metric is -0.48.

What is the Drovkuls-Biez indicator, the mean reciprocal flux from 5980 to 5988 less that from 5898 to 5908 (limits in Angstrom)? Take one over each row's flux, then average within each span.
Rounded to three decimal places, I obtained -0.014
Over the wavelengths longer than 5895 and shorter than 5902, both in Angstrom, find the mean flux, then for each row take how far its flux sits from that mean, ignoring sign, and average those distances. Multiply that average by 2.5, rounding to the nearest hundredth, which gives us 1.30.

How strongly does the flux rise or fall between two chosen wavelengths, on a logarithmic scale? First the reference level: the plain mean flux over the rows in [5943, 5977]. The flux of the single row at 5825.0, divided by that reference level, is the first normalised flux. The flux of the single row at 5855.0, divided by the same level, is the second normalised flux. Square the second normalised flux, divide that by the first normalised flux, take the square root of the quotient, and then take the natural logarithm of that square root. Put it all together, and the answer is 0.03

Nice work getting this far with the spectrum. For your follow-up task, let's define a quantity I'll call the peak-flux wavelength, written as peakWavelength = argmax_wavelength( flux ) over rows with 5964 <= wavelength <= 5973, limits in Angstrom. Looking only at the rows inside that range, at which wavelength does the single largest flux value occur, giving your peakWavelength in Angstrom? 5969.0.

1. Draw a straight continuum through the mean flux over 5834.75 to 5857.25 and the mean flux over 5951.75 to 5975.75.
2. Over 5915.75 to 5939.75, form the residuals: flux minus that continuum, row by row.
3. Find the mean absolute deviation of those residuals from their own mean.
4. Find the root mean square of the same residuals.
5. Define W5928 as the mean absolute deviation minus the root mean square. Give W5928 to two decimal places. -0.15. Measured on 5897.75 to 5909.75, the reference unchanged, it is -0.48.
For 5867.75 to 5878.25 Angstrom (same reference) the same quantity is -0.20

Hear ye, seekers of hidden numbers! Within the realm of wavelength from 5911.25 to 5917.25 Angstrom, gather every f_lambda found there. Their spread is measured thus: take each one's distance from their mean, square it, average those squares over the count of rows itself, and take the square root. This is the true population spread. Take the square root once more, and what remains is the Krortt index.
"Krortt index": 0.61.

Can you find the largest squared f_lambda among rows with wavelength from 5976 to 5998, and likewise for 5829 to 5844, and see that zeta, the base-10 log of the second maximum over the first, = 0.12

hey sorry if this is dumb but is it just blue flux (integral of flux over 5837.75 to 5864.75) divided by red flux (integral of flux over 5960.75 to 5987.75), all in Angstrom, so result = 1.01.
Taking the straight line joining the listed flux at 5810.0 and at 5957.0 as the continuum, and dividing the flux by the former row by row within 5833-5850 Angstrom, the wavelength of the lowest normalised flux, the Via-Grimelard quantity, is 5846.0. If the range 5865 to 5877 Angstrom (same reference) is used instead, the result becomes 5867.0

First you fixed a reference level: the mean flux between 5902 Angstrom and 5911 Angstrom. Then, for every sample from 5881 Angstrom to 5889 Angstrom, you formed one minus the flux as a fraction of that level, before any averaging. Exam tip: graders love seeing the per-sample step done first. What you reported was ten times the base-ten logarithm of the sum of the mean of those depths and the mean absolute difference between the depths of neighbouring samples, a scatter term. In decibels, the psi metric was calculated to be -11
